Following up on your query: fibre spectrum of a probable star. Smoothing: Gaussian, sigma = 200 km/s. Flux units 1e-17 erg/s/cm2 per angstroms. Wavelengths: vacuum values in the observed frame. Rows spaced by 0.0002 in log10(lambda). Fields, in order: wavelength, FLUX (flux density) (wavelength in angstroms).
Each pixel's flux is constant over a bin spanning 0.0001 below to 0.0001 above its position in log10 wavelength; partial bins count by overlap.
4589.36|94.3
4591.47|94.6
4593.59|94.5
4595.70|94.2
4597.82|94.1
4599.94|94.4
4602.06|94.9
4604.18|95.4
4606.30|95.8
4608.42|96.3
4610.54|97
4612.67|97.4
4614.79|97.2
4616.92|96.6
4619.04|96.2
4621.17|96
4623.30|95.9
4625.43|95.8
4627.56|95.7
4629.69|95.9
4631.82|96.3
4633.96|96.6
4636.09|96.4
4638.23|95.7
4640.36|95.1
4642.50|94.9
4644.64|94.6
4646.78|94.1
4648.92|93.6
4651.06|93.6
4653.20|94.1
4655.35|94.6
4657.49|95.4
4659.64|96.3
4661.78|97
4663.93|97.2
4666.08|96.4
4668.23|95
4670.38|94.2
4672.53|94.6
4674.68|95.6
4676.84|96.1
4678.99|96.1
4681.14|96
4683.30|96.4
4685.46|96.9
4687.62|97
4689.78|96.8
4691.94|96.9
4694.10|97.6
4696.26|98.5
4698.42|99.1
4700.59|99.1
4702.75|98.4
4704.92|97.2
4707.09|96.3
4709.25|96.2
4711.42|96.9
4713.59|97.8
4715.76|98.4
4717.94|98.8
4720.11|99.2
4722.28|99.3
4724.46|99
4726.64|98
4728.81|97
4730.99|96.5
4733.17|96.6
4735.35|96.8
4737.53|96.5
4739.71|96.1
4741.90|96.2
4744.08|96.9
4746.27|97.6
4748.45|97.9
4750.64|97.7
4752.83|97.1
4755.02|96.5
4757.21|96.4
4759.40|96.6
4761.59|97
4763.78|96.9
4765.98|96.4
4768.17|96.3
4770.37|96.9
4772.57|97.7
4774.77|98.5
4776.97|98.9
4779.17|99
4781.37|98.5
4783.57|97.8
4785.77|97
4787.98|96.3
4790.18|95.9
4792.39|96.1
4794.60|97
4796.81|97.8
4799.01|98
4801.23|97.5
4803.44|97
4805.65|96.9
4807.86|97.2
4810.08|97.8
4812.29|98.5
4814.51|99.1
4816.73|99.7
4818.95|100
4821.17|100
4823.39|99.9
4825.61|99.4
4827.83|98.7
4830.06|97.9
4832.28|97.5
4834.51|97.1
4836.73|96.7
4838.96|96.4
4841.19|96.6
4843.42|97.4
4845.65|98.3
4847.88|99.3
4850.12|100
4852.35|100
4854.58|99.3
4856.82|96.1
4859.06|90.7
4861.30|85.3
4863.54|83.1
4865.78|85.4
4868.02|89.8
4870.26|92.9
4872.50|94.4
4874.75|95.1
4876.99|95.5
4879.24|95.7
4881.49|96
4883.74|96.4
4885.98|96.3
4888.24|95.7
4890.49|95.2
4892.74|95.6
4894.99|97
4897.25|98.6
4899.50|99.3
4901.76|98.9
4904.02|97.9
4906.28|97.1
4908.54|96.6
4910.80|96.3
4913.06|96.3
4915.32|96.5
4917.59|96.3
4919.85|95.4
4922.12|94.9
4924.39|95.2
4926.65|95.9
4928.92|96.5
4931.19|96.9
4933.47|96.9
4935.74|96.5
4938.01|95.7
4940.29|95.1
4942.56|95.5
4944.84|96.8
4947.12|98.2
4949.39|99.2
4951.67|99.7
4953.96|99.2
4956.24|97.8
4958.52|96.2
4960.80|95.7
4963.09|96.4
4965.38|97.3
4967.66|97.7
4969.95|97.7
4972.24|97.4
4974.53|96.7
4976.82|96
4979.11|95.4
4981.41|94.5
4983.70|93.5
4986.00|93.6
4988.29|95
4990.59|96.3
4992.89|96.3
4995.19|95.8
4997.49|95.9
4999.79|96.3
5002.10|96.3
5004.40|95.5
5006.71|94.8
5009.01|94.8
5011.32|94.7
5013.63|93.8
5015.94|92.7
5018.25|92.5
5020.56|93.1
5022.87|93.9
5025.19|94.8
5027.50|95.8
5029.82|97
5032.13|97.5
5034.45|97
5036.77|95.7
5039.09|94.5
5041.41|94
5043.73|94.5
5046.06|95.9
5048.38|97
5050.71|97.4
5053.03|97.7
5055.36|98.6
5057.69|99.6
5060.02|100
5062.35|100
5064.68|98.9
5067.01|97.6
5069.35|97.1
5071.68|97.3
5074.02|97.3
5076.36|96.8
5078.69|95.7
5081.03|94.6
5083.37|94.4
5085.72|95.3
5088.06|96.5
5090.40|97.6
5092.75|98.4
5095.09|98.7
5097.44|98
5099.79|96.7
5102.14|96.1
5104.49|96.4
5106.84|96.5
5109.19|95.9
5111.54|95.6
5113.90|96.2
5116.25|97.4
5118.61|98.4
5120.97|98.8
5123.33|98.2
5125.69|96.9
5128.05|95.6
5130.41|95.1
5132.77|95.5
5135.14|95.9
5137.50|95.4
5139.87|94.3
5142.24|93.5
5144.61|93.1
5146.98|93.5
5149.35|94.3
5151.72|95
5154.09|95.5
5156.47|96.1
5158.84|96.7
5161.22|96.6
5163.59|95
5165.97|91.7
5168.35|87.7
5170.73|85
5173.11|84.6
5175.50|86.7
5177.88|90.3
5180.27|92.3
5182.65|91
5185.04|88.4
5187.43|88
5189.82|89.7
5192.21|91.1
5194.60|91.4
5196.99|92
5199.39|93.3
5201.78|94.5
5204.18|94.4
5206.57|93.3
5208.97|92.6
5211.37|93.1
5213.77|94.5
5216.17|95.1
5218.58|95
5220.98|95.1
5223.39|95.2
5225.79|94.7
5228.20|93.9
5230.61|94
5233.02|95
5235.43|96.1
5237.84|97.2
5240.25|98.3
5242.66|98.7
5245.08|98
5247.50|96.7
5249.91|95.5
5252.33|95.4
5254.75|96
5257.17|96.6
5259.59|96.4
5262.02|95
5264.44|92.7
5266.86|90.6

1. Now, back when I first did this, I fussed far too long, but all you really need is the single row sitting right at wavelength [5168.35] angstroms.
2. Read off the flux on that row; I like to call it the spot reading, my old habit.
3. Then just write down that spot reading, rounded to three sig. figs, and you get 87.7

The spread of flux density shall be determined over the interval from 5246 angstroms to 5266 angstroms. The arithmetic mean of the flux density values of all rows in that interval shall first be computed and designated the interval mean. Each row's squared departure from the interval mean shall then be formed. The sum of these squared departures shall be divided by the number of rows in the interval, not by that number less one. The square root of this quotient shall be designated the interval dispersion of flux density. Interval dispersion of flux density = 1.21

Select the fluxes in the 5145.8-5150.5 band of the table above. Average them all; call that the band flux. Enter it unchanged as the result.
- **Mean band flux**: 93.9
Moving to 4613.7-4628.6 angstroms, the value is 96.2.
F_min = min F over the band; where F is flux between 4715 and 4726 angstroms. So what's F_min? 98.4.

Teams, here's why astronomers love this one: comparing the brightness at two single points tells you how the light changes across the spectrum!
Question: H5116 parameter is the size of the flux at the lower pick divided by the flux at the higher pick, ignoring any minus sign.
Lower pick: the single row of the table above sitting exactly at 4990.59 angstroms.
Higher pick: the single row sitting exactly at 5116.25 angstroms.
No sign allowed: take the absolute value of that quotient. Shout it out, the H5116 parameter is 0.99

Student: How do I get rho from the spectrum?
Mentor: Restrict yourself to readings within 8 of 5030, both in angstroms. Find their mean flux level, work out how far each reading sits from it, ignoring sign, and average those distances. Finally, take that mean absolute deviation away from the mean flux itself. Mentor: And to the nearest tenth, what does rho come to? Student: 94.9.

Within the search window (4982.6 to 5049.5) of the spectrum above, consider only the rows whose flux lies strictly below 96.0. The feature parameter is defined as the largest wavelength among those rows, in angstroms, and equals 5046.06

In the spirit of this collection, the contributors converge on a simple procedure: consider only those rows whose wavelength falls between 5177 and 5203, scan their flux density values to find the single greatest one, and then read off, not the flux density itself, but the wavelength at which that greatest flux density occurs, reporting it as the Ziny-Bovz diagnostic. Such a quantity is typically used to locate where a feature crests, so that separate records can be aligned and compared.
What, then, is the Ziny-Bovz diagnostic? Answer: 5201.78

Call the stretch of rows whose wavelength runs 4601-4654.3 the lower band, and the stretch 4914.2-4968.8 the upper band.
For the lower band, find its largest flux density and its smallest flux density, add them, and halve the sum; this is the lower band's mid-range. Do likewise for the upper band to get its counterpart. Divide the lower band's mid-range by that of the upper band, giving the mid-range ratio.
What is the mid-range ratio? 0.982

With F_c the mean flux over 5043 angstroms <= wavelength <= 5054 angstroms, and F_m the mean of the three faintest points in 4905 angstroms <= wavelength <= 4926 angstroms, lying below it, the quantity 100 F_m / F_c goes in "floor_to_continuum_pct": 98.6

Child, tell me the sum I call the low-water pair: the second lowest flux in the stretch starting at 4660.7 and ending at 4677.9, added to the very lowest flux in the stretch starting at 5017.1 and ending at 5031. 187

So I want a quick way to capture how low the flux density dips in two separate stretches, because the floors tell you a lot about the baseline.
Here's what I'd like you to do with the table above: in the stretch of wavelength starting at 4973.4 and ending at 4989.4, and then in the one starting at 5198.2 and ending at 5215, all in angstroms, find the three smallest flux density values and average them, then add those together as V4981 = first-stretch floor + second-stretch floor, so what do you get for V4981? 187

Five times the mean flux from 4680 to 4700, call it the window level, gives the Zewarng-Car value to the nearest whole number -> 486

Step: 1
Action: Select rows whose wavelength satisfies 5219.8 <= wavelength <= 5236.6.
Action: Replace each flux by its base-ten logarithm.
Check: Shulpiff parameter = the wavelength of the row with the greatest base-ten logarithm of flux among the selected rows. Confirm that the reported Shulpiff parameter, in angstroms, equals 5235.43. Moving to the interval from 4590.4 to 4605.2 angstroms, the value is 4604.18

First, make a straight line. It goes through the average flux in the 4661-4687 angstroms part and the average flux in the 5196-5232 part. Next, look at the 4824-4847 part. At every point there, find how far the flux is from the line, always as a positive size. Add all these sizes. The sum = 22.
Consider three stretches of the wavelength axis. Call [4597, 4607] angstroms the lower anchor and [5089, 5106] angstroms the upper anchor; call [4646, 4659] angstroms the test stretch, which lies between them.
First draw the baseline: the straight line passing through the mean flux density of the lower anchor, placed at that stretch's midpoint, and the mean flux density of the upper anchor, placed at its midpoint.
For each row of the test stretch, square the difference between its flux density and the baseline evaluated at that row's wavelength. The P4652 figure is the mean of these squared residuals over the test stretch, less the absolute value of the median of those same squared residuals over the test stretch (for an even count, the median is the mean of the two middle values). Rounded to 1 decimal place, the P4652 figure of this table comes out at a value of 0.1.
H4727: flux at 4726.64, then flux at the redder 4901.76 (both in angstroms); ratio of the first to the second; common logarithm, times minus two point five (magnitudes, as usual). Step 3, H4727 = 0.010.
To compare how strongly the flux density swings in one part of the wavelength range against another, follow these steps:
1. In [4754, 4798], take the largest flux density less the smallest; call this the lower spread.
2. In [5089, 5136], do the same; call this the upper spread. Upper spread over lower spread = 1.19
